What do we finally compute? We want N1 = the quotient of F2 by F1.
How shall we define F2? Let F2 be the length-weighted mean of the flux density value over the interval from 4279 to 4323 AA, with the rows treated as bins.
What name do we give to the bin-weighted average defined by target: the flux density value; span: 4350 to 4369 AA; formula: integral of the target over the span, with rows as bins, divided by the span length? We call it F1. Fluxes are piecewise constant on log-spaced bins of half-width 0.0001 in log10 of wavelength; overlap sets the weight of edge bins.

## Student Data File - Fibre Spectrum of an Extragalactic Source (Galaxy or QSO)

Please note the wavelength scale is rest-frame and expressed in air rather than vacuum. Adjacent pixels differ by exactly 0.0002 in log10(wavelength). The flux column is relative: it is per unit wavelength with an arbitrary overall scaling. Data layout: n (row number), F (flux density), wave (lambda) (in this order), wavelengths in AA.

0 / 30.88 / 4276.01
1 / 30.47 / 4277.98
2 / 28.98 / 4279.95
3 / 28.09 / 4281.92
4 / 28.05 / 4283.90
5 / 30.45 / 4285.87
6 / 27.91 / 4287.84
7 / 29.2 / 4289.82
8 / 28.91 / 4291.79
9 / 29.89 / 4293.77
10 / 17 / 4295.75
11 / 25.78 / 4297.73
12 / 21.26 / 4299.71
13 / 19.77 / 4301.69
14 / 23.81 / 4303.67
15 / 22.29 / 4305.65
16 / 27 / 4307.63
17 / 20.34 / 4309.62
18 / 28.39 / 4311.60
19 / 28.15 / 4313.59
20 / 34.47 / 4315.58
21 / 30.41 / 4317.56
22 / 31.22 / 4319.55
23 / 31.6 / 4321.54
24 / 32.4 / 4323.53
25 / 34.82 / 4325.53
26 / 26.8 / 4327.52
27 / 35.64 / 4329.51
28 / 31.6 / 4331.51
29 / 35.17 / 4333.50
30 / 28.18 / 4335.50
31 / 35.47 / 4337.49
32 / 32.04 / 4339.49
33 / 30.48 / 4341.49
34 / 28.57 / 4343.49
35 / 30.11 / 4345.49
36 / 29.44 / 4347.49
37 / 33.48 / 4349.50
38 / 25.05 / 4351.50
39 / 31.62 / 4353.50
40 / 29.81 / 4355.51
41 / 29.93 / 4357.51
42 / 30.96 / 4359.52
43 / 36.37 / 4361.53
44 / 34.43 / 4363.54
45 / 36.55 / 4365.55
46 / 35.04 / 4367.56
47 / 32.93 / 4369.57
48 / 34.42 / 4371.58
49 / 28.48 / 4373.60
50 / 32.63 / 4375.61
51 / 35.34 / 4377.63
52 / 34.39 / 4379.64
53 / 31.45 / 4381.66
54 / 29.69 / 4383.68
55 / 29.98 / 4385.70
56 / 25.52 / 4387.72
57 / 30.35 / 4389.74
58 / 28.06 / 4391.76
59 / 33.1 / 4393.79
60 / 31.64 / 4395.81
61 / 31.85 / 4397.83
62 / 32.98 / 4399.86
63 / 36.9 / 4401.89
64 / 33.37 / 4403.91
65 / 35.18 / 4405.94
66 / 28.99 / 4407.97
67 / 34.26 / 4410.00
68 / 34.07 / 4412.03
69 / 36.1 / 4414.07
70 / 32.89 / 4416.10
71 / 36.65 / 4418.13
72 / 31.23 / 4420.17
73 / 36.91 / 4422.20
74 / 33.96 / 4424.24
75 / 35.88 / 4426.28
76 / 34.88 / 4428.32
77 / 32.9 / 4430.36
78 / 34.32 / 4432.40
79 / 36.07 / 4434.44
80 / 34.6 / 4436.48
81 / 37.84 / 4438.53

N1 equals 0.84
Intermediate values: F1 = 32.3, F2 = 27.0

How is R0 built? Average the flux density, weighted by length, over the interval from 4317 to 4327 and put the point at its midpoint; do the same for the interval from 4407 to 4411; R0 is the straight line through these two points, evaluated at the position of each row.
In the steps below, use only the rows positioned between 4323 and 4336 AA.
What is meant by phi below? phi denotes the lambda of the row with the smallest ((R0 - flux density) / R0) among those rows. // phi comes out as 4329.51 AA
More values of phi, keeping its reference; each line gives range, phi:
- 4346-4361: 4349.50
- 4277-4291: 4285.87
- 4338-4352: 4349.50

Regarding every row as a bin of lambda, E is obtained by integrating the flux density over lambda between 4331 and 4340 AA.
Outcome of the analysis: 293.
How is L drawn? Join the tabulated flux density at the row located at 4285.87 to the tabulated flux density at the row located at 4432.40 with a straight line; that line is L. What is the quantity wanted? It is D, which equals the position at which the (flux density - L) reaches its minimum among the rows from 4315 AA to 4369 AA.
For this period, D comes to 4351.50 AA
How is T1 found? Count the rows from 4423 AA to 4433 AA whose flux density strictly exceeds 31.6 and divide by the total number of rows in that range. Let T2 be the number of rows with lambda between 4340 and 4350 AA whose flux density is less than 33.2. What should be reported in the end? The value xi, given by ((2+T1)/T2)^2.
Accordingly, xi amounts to 0.56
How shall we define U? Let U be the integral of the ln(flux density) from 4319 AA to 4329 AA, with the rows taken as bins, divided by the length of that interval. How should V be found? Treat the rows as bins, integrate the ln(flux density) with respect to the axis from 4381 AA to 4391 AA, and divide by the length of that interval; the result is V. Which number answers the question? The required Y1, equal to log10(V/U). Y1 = -0.009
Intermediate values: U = 3.45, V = 3.38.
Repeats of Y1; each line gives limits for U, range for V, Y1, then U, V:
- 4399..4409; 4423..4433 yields 0.003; 3.51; 3.54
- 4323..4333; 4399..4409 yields 0.005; 3.47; 3.51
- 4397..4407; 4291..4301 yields -0.046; 3.53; 3.17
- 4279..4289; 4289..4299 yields -0.016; 3.36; 3.24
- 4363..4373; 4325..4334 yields -0.007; 3.54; 3.48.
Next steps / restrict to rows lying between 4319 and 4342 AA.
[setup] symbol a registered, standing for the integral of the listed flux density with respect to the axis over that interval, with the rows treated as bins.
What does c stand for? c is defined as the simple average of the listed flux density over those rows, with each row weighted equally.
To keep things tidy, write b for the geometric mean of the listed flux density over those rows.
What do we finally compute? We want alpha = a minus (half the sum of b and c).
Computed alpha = 708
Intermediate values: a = 740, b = 32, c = 32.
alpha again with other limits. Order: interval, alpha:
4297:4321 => 603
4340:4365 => 744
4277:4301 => 623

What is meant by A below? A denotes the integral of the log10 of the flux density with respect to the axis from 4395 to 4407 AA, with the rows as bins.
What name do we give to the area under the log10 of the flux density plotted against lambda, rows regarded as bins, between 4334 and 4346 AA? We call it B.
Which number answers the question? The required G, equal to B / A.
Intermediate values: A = 18.3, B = 17.9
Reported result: 0.98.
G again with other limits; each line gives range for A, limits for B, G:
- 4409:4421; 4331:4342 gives 0.90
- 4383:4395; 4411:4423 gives 1.05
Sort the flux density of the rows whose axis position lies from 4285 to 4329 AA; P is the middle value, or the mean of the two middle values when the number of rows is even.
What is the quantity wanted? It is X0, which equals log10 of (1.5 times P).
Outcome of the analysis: 1.63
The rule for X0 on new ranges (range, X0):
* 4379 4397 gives 1.66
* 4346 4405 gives 1.68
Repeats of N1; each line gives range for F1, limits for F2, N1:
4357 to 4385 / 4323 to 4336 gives 0.97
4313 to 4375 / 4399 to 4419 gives 1.07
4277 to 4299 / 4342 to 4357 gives 1.08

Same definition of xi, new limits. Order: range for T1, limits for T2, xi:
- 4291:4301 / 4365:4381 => 0.44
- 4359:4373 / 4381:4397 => 0.13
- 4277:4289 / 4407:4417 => 1.00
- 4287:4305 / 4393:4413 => 0.16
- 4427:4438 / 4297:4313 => 0.14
